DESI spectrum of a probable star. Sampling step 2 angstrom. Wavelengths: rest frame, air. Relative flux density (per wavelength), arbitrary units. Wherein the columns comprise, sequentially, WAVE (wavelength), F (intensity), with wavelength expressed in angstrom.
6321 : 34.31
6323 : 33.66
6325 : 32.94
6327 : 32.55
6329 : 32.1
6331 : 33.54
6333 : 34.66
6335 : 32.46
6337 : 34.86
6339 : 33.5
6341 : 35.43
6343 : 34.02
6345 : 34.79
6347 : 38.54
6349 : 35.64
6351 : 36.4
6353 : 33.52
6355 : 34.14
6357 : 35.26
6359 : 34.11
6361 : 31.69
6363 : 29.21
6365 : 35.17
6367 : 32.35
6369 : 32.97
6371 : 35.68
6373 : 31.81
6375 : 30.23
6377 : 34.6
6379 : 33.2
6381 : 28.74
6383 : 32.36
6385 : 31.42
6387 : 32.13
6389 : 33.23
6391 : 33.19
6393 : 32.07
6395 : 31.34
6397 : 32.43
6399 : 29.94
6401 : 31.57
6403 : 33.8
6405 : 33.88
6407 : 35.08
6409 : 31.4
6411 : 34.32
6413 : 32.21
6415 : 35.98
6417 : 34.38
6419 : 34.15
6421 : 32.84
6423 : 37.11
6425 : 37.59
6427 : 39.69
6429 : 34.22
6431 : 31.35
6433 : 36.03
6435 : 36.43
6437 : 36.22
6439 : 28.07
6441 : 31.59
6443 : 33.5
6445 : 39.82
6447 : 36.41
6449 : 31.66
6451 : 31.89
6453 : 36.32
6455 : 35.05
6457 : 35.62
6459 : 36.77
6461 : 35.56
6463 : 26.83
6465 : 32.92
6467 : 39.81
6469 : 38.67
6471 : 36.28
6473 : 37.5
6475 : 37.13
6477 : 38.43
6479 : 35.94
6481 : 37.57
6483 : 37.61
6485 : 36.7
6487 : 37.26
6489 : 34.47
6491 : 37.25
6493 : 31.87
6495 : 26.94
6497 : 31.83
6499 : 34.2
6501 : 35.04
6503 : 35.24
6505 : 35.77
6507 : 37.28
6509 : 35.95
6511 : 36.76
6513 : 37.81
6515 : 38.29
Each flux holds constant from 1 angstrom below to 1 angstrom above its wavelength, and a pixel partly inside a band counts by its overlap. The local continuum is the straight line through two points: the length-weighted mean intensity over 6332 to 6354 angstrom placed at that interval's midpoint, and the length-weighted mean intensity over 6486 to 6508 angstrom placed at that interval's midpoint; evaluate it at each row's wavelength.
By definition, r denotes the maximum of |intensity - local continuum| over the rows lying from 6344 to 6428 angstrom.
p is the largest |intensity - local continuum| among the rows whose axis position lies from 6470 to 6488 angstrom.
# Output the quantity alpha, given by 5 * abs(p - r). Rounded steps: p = 4.1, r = 6.0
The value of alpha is 10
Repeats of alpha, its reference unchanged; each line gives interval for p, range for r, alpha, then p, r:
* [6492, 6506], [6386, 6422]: 13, 7.4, 4.7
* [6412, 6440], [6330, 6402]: 2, 6.4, 6.0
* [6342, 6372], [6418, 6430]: 2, 5.6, 5.1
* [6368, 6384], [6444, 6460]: 3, 6.0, 5.3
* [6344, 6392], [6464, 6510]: 7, 6.0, 7.4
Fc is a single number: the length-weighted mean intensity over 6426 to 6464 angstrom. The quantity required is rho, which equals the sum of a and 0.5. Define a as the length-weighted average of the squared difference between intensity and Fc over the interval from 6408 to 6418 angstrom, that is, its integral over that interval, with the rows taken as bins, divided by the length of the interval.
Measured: 3.7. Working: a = 3.2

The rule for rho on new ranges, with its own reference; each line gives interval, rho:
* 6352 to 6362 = 2.3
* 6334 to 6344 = 1.7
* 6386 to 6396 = 4.9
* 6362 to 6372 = 7.5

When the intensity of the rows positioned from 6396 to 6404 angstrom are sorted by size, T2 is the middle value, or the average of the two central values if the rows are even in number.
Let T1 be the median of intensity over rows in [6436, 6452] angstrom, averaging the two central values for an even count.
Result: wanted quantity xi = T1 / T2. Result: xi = 1.02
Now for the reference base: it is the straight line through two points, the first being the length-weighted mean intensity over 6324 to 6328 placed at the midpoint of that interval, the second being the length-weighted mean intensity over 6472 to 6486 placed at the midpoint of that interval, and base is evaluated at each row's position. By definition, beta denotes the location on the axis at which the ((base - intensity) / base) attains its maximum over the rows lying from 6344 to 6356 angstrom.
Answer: 6353 angstrom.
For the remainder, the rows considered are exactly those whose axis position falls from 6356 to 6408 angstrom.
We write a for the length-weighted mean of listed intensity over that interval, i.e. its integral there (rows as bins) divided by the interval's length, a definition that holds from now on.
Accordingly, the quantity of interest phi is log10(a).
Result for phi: 1.51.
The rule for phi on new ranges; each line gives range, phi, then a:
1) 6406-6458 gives 1.54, 34.6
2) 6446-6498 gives 1.55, 35.2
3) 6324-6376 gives 1.53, 33.8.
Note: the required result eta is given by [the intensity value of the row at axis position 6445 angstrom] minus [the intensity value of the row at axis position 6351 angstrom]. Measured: 3.4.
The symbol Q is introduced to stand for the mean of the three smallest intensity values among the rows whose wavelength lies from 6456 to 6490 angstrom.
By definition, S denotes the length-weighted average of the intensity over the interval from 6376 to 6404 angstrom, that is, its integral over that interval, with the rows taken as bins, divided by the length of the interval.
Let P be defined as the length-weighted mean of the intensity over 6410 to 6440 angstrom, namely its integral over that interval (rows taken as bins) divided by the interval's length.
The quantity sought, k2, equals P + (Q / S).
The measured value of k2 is 35.7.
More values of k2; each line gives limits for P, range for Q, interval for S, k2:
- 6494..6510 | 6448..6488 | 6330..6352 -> 34.9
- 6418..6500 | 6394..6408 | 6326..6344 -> 36.0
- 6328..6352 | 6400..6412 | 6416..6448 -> 35.6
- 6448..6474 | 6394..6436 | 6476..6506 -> 35.9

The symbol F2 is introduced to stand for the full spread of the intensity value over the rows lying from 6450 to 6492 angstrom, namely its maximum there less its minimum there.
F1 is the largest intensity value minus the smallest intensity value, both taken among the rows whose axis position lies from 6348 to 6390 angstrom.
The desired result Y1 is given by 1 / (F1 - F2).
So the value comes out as -0.2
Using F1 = 8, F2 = 13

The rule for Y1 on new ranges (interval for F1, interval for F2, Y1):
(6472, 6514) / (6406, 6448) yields -3.8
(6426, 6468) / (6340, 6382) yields 0.3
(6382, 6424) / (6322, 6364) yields -0.5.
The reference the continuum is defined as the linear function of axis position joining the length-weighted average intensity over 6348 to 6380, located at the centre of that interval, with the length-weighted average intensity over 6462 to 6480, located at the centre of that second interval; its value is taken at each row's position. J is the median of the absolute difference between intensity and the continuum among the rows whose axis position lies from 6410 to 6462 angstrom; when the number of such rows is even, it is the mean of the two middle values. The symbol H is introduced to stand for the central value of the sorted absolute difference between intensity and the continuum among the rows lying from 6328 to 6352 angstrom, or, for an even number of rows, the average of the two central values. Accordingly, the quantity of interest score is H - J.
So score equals 0.5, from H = 1.80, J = 1.3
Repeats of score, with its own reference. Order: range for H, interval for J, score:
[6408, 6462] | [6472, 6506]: -0.1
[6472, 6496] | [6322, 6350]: 0.3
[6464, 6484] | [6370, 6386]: -0.5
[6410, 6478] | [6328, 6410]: -0.1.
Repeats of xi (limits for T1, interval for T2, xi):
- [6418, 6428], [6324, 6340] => 1.12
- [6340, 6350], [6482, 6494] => 0.96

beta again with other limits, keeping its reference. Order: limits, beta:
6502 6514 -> 6503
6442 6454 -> 6449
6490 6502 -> 6495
